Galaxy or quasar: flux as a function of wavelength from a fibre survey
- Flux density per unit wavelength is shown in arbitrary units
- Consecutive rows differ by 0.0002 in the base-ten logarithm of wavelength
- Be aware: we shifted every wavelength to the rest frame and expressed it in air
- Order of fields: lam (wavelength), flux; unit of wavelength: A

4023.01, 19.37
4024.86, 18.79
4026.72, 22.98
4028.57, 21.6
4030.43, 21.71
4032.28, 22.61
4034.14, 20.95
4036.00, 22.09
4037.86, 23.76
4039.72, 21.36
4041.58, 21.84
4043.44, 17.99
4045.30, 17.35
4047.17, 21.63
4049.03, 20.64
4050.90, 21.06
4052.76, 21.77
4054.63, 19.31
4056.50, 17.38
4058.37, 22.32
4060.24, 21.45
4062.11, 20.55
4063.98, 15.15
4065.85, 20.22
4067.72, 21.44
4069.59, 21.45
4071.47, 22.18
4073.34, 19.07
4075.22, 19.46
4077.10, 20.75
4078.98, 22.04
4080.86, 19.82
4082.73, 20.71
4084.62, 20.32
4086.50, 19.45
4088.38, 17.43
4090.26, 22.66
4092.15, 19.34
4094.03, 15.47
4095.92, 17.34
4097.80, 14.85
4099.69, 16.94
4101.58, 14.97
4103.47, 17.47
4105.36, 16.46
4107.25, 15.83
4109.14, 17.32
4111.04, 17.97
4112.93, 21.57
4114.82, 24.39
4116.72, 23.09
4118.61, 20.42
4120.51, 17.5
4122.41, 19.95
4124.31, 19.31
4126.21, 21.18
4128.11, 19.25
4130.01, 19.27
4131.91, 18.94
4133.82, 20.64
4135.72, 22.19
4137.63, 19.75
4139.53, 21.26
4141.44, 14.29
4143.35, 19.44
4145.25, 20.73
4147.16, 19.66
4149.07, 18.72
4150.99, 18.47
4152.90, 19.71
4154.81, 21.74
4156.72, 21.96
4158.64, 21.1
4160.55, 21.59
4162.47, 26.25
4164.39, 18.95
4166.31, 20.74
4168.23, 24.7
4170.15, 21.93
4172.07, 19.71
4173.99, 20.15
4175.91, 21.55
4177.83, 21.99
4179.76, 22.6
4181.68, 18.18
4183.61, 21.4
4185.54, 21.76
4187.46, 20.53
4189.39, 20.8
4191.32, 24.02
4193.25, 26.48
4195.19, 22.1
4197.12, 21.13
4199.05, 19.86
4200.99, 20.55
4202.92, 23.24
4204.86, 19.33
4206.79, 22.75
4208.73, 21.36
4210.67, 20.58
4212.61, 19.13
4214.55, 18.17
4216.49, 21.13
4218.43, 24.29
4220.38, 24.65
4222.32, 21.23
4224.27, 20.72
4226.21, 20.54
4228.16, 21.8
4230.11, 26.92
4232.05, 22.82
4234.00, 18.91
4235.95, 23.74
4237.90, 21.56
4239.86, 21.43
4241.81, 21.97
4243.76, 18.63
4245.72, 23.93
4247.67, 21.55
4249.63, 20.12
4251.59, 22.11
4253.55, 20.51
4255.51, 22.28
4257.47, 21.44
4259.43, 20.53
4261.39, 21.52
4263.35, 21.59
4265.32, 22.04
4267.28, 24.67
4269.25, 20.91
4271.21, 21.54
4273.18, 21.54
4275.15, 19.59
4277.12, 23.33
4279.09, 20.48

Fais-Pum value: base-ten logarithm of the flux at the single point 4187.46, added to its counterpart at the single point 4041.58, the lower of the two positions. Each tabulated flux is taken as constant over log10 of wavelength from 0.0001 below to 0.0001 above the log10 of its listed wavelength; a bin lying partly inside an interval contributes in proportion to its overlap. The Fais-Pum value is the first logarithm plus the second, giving 2.65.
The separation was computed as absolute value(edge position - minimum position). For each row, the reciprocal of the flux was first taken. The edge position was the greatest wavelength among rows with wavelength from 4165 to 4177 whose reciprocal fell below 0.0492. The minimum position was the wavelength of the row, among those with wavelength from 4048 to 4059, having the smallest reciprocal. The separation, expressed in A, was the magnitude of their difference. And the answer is 117.5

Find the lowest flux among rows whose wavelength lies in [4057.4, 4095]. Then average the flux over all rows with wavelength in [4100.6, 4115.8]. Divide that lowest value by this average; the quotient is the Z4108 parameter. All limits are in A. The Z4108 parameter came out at 0.83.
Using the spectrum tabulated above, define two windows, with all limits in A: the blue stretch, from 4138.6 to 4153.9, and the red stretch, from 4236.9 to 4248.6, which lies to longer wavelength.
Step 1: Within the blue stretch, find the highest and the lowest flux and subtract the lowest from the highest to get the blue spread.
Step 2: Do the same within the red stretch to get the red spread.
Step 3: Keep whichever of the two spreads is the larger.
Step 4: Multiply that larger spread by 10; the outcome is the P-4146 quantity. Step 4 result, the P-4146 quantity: 70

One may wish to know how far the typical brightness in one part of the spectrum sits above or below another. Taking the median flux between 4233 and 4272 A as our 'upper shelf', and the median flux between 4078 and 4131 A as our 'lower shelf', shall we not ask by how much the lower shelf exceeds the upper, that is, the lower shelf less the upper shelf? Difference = -2.3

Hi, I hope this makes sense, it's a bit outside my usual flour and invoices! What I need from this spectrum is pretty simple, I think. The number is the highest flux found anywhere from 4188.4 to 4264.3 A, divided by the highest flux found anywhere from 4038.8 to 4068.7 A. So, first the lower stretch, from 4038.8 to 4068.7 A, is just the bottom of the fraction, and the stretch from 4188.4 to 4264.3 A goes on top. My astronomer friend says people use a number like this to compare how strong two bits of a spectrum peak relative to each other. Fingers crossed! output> 1.21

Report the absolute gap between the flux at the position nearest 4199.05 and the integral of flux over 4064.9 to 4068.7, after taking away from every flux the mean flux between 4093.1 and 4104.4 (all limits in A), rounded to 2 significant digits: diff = 14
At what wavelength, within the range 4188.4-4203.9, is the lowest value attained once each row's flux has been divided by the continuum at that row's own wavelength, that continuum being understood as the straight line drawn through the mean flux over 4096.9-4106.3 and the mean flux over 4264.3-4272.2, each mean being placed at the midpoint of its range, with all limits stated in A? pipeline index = 4199.05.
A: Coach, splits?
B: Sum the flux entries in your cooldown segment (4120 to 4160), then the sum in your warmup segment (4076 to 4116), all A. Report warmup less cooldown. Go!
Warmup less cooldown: -22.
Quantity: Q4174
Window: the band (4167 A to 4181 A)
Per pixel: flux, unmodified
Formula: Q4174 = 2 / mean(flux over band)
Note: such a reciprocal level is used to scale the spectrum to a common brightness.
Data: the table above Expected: 0.092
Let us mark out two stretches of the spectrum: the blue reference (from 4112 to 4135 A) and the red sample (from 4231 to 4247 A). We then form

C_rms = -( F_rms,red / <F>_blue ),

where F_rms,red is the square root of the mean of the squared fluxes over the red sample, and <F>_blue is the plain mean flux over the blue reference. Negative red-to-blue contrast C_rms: -1.06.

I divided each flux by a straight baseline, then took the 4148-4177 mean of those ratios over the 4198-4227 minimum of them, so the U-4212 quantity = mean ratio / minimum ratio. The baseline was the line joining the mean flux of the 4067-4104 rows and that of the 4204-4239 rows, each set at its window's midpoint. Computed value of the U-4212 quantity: 1.22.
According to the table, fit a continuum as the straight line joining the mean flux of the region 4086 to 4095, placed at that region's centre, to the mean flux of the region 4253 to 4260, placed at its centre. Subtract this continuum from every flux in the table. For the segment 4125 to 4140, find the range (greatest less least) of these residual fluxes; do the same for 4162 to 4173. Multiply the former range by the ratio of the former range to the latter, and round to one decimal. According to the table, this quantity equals 1.4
